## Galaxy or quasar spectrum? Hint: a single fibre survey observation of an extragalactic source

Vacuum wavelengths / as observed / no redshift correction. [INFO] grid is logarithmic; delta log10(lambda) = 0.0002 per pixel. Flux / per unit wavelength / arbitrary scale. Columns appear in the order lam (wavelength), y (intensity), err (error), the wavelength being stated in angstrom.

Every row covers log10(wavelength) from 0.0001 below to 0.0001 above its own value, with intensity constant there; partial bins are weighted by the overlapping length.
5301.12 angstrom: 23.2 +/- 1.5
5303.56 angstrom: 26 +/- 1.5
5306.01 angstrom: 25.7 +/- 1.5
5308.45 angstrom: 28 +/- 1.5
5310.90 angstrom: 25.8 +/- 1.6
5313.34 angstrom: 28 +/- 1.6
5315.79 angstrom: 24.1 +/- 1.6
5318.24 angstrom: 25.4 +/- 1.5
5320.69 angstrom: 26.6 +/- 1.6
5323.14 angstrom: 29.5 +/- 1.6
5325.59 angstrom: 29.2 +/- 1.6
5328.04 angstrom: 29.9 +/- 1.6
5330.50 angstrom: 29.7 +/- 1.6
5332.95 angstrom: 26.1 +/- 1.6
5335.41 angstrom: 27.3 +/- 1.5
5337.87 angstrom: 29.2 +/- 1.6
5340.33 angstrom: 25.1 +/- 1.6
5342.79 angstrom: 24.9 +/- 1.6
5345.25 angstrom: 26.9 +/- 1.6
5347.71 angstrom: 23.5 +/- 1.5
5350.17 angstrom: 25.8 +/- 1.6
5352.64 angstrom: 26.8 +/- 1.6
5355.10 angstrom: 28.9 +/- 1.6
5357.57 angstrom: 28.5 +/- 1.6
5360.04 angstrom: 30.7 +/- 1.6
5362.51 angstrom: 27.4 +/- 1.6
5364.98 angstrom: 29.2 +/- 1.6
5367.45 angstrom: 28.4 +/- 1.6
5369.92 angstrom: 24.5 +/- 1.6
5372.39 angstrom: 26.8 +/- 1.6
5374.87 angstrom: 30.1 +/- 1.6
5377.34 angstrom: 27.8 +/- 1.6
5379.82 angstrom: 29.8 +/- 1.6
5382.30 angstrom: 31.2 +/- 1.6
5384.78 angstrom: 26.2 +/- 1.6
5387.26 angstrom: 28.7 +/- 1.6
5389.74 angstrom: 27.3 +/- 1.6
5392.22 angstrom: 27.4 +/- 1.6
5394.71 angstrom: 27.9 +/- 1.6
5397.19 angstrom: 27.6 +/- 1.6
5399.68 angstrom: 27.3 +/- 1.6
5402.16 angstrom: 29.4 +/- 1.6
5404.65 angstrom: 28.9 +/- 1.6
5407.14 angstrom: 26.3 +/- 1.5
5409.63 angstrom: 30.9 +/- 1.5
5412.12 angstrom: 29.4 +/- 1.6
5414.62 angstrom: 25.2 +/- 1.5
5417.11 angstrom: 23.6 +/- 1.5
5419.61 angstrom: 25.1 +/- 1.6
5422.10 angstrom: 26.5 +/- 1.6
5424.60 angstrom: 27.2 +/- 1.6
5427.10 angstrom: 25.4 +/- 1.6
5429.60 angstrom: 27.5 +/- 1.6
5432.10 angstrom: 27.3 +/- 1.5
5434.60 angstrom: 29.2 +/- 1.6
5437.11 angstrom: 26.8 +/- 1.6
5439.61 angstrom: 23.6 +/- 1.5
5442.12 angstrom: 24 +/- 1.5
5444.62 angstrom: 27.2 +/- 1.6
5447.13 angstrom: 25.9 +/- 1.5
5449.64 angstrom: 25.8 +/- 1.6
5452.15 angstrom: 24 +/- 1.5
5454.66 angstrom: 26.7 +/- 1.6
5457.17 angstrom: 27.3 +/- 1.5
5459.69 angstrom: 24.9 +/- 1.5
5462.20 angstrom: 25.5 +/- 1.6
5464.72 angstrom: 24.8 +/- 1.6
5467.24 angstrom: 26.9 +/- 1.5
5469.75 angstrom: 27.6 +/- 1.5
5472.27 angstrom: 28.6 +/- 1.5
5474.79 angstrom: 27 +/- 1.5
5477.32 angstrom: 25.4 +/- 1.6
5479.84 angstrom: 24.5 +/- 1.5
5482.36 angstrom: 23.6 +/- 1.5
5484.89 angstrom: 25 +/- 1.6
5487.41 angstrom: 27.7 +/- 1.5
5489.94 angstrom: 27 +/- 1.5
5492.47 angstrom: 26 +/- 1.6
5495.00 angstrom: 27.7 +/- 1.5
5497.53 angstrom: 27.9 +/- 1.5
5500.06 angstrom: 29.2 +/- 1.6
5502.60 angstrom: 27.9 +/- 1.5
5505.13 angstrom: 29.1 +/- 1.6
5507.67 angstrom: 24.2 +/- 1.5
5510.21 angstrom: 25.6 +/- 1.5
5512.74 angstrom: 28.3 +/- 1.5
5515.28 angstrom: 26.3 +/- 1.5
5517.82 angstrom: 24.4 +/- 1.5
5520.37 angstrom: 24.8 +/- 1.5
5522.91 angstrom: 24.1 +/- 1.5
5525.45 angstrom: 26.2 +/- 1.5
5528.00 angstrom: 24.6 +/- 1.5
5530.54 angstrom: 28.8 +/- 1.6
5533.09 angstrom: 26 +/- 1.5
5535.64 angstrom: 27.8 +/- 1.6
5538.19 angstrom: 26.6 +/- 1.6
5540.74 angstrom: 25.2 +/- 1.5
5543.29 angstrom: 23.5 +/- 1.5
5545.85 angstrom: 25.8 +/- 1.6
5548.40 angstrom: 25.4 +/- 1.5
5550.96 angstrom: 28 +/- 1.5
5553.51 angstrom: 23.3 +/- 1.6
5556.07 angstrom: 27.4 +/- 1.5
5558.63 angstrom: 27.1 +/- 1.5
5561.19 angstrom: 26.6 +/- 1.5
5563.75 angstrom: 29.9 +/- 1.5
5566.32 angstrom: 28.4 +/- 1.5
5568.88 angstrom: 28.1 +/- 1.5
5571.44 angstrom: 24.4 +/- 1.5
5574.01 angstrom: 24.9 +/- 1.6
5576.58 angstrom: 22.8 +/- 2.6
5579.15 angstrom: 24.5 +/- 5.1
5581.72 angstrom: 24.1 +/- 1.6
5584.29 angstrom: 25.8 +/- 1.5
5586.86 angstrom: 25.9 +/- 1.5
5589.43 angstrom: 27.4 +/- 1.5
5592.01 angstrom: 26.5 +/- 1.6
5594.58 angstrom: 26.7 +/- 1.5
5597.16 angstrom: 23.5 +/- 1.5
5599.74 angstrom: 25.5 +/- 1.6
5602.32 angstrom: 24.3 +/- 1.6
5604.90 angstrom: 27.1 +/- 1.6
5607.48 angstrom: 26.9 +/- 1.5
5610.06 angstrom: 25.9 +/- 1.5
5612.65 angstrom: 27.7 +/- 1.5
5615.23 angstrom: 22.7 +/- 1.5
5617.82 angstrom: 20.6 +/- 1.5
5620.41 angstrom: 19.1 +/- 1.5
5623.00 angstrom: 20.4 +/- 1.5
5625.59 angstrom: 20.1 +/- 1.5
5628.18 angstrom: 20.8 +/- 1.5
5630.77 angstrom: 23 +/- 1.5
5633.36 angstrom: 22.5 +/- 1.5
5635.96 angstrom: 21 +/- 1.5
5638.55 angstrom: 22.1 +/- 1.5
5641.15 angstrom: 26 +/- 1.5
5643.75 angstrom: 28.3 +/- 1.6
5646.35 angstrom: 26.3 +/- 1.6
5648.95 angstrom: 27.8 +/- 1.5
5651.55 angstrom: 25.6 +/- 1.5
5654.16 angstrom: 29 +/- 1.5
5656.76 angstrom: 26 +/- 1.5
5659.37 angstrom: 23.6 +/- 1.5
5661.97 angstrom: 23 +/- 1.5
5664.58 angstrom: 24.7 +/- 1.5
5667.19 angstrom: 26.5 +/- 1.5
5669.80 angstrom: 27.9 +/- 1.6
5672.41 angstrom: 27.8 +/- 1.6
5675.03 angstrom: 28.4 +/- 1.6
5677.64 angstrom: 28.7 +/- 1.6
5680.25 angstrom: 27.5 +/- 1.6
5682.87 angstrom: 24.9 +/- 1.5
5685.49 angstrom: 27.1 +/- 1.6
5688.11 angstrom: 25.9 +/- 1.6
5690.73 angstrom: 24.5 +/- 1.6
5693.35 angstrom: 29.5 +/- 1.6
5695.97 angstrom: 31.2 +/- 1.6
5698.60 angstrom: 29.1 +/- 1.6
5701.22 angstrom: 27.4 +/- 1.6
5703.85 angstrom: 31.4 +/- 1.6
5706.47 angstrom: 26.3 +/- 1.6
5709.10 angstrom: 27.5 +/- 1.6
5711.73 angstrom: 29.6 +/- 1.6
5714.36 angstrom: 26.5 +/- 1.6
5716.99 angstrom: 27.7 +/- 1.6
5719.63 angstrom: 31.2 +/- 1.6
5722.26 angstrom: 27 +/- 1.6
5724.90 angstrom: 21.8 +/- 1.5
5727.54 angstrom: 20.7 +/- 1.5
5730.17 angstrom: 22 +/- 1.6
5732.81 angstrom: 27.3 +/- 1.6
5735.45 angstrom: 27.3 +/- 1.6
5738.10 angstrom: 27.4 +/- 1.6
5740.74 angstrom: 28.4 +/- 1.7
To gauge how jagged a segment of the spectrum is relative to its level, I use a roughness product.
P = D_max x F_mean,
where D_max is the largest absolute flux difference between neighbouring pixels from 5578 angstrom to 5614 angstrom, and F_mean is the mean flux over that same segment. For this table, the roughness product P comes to 83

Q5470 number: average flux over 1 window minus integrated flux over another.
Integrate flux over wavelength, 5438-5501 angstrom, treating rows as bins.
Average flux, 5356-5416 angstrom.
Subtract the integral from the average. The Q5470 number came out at -1619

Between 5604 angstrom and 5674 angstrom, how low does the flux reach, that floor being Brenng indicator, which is 19.1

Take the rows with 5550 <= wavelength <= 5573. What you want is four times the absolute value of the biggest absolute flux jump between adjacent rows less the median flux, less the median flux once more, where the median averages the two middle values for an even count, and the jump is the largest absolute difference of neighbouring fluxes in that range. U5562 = 200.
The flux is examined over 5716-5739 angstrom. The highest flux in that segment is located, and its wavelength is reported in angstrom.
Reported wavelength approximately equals 5719.63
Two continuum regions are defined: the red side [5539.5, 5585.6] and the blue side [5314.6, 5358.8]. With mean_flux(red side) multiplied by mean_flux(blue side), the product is 700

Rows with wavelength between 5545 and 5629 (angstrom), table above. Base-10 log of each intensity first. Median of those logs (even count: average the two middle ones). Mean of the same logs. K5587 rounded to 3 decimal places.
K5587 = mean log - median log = -0.015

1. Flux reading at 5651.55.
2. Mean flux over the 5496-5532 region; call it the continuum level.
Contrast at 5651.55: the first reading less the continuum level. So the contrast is -0.9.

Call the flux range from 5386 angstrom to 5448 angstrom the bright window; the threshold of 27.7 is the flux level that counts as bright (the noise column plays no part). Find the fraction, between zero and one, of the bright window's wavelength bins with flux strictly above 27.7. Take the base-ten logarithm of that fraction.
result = -0.55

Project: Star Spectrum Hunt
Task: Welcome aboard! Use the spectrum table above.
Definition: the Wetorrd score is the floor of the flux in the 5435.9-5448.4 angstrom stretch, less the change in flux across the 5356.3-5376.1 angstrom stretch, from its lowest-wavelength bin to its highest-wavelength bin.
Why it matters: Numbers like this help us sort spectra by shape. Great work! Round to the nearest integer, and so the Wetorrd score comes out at 22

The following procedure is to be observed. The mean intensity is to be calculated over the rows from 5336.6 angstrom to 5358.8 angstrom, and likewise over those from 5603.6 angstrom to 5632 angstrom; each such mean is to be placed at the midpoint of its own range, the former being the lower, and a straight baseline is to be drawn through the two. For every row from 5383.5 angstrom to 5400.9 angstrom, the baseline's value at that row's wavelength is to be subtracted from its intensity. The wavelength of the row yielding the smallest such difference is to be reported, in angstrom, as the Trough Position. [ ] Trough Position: 5384.78 angstrom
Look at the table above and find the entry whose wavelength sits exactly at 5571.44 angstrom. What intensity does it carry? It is 24.4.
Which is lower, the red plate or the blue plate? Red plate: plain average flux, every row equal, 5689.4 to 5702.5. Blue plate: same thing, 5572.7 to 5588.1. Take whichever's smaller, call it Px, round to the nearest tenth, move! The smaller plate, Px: 24.7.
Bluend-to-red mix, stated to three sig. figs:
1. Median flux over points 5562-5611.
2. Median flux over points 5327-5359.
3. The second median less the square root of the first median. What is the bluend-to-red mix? 21.8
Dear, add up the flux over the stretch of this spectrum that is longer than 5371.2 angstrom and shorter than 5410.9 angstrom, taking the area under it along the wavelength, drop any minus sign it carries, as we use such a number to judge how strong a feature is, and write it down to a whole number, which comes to 1126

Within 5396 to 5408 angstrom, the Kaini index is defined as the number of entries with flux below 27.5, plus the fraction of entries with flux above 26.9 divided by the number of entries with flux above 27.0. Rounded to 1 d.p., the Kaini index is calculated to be 2.2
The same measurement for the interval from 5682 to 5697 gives 4.2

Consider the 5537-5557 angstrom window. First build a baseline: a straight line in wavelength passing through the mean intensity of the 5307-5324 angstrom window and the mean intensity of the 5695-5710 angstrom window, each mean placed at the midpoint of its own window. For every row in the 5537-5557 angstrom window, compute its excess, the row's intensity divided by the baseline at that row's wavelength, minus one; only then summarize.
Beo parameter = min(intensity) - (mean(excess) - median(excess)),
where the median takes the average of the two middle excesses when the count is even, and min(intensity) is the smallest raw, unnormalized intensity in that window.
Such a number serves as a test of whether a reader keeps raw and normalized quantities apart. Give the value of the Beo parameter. 23.3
